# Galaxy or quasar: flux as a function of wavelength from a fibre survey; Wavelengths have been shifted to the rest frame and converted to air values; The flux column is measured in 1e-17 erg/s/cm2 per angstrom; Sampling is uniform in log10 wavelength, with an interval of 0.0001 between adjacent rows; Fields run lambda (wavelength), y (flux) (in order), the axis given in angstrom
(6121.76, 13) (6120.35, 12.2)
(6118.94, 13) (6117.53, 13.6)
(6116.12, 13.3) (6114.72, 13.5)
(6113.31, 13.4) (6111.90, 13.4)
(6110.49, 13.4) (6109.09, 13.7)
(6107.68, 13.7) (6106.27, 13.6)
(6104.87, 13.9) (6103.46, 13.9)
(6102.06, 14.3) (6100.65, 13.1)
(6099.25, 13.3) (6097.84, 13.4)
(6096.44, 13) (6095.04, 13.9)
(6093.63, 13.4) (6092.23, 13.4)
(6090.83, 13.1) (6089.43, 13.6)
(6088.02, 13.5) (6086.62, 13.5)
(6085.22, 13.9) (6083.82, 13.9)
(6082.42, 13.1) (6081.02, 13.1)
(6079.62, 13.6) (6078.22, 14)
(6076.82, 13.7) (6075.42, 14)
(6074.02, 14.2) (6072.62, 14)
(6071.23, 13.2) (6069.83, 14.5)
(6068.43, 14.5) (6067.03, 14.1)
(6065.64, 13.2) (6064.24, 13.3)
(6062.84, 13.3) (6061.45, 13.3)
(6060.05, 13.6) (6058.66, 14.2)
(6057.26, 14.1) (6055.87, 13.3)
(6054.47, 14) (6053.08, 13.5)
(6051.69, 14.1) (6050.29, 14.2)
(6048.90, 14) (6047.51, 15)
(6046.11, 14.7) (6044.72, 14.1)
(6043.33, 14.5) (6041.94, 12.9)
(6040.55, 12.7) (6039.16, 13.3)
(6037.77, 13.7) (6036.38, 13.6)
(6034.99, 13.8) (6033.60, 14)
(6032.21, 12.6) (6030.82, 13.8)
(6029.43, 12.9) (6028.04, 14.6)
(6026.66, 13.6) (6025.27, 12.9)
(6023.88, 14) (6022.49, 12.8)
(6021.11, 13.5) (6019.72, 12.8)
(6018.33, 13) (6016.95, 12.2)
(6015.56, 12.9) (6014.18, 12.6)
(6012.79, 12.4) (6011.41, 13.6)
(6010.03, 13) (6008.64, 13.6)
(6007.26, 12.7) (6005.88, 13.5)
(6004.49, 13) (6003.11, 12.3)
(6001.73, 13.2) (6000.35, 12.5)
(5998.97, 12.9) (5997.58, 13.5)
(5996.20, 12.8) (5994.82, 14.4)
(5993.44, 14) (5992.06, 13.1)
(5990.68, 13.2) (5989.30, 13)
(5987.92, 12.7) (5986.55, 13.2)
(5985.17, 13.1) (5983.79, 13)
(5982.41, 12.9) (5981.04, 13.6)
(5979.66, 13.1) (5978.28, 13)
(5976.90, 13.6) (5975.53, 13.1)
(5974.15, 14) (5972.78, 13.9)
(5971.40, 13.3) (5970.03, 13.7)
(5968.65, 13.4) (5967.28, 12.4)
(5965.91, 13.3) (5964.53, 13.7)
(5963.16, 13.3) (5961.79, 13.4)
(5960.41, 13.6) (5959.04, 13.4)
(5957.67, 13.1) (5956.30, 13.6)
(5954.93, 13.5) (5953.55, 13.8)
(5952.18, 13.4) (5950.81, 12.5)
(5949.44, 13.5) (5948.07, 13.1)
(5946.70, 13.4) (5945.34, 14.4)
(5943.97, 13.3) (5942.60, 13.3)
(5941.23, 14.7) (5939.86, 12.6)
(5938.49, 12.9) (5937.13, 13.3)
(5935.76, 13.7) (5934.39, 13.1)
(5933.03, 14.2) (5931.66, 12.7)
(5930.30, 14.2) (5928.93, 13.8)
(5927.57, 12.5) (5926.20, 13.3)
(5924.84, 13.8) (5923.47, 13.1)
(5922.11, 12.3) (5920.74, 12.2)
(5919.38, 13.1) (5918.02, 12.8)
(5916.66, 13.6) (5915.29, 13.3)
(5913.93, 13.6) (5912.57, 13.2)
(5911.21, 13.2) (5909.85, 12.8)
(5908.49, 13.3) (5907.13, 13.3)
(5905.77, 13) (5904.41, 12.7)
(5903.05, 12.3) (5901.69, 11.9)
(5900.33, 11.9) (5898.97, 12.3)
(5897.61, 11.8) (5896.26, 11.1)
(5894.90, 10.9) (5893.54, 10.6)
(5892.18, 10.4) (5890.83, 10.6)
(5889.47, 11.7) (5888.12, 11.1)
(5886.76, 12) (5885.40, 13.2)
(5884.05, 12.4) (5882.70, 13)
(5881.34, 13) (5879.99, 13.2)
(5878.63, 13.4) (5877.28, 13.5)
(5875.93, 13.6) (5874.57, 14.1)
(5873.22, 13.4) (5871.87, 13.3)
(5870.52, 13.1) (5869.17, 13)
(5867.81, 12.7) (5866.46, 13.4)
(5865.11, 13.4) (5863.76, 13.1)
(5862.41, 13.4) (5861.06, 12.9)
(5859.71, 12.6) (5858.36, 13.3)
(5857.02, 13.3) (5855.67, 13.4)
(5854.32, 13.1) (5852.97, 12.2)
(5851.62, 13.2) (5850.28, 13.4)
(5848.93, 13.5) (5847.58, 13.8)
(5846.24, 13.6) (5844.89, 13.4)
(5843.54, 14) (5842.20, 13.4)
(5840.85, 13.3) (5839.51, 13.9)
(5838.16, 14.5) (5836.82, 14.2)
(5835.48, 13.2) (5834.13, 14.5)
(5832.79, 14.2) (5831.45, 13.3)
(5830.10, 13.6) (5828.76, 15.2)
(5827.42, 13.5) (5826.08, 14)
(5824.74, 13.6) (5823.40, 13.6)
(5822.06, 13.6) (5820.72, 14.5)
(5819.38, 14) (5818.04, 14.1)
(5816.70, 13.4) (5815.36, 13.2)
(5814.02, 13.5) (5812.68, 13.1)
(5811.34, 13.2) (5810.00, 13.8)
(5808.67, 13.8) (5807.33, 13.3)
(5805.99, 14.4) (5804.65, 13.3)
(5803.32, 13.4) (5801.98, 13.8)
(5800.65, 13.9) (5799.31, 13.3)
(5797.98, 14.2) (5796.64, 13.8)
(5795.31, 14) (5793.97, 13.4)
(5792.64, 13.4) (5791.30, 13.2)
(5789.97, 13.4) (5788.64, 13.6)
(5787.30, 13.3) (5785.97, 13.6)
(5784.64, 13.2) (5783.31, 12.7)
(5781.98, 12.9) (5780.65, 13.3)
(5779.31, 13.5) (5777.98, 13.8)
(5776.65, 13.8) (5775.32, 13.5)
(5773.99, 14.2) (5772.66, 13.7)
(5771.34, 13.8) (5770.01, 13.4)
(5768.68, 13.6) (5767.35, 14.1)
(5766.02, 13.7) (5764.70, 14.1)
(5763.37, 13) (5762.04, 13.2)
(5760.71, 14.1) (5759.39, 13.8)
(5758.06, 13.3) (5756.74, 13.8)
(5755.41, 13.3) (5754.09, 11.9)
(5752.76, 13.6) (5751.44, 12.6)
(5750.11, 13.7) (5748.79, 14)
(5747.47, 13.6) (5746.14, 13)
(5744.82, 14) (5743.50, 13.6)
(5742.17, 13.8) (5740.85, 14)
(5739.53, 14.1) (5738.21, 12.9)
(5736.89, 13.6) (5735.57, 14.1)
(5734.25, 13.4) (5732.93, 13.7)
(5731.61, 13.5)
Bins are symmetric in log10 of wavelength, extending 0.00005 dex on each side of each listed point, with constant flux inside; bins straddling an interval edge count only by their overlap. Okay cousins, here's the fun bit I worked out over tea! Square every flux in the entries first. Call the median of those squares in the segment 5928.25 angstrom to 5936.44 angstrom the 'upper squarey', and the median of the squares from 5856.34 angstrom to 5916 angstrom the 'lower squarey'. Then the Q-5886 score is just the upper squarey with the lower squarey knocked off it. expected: 20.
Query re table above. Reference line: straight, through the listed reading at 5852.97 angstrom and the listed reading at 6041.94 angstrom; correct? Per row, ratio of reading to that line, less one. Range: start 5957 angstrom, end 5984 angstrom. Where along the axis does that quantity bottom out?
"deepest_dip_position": 5967.28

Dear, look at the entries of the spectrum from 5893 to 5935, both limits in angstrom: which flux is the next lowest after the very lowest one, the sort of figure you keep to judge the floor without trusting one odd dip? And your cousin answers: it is 10.9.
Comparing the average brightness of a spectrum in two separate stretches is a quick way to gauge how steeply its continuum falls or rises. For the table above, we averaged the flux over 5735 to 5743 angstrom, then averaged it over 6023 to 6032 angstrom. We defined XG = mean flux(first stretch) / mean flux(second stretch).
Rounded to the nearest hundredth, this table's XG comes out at 1.01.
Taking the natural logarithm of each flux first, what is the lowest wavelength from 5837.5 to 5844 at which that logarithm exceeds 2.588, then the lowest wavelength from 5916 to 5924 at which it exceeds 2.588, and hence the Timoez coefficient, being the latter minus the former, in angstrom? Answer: 78.5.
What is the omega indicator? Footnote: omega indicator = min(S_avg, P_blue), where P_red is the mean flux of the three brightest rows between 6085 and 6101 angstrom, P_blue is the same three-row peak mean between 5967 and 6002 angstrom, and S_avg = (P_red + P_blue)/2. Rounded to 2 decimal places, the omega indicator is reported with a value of 13.97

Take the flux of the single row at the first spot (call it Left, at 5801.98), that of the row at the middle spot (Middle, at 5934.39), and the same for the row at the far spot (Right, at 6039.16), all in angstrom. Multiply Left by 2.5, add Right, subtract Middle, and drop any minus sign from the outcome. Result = 34.7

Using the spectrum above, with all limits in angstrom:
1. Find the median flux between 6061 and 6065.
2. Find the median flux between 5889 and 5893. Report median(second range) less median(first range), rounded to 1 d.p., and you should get -2.7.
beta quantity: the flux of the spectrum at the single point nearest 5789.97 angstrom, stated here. 13.4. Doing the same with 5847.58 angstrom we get 13.8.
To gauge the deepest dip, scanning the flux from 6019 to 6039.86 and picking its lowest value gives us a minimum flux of 12.6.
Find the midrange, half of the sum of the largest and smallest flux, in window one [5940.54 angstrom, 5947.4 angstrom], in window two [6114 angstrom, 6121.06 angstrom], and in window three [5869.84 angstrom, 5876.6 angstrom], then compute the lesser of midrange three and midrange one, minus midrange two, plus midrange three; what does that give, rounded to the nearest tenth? 14.3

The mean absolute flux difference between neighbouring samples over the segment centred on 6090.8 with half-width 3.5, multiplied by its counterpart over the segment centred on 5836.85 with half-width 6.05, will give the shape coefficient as 0.14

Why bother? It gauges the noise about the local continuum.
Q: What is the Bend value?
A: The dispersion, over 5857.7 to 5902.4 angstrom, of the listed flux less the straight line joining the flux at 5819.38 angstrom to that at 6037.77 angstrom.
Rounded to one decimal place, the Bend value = 1.0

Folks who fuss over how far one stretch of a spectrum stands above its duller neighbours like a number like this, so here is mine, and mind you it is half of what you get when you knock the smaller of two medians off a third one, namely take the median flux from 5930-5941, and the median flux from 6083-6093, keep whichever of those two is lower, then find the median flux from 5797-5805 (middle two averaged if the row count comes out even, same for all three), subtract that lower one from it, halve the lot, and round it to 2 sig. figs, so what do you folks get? 0.20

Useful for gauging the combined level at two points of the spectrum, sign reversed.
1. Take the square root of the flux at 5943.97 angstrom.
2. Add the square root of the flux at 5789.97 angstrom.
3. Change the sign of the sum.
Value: -7.31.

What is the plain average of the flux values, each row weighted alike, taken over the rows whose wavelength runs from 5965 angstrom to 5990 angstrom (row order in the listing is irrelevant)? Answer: 13.2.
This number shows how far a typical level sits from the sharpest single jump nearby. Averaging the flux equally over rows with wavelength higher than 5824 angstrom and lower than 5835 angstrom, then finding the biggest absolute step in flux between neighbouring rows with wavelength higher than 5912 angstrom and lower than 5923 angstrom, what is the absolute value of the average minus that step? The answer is 13.1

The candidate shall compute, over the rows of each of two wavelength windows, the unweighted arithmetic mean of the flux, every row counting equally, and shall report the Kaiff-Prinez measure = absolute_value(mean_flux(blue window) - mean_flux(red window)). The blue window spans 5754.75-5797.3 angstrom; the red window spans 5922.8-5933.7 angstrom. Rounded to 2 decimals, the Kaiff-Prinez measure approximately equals 0.10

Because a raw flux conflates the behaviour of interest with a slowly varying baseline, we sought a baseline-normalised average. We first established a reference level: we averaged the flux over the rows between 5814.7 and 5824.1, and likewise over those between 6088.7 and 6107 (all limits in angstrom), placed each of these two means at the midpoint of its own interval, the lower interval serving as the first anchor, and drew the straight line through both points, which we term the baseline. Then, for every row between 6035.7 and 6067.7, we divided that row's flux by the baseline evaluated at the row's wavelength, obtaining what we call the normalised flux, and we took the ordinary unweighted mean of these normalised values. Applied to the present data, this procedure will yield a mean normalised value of 1.01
